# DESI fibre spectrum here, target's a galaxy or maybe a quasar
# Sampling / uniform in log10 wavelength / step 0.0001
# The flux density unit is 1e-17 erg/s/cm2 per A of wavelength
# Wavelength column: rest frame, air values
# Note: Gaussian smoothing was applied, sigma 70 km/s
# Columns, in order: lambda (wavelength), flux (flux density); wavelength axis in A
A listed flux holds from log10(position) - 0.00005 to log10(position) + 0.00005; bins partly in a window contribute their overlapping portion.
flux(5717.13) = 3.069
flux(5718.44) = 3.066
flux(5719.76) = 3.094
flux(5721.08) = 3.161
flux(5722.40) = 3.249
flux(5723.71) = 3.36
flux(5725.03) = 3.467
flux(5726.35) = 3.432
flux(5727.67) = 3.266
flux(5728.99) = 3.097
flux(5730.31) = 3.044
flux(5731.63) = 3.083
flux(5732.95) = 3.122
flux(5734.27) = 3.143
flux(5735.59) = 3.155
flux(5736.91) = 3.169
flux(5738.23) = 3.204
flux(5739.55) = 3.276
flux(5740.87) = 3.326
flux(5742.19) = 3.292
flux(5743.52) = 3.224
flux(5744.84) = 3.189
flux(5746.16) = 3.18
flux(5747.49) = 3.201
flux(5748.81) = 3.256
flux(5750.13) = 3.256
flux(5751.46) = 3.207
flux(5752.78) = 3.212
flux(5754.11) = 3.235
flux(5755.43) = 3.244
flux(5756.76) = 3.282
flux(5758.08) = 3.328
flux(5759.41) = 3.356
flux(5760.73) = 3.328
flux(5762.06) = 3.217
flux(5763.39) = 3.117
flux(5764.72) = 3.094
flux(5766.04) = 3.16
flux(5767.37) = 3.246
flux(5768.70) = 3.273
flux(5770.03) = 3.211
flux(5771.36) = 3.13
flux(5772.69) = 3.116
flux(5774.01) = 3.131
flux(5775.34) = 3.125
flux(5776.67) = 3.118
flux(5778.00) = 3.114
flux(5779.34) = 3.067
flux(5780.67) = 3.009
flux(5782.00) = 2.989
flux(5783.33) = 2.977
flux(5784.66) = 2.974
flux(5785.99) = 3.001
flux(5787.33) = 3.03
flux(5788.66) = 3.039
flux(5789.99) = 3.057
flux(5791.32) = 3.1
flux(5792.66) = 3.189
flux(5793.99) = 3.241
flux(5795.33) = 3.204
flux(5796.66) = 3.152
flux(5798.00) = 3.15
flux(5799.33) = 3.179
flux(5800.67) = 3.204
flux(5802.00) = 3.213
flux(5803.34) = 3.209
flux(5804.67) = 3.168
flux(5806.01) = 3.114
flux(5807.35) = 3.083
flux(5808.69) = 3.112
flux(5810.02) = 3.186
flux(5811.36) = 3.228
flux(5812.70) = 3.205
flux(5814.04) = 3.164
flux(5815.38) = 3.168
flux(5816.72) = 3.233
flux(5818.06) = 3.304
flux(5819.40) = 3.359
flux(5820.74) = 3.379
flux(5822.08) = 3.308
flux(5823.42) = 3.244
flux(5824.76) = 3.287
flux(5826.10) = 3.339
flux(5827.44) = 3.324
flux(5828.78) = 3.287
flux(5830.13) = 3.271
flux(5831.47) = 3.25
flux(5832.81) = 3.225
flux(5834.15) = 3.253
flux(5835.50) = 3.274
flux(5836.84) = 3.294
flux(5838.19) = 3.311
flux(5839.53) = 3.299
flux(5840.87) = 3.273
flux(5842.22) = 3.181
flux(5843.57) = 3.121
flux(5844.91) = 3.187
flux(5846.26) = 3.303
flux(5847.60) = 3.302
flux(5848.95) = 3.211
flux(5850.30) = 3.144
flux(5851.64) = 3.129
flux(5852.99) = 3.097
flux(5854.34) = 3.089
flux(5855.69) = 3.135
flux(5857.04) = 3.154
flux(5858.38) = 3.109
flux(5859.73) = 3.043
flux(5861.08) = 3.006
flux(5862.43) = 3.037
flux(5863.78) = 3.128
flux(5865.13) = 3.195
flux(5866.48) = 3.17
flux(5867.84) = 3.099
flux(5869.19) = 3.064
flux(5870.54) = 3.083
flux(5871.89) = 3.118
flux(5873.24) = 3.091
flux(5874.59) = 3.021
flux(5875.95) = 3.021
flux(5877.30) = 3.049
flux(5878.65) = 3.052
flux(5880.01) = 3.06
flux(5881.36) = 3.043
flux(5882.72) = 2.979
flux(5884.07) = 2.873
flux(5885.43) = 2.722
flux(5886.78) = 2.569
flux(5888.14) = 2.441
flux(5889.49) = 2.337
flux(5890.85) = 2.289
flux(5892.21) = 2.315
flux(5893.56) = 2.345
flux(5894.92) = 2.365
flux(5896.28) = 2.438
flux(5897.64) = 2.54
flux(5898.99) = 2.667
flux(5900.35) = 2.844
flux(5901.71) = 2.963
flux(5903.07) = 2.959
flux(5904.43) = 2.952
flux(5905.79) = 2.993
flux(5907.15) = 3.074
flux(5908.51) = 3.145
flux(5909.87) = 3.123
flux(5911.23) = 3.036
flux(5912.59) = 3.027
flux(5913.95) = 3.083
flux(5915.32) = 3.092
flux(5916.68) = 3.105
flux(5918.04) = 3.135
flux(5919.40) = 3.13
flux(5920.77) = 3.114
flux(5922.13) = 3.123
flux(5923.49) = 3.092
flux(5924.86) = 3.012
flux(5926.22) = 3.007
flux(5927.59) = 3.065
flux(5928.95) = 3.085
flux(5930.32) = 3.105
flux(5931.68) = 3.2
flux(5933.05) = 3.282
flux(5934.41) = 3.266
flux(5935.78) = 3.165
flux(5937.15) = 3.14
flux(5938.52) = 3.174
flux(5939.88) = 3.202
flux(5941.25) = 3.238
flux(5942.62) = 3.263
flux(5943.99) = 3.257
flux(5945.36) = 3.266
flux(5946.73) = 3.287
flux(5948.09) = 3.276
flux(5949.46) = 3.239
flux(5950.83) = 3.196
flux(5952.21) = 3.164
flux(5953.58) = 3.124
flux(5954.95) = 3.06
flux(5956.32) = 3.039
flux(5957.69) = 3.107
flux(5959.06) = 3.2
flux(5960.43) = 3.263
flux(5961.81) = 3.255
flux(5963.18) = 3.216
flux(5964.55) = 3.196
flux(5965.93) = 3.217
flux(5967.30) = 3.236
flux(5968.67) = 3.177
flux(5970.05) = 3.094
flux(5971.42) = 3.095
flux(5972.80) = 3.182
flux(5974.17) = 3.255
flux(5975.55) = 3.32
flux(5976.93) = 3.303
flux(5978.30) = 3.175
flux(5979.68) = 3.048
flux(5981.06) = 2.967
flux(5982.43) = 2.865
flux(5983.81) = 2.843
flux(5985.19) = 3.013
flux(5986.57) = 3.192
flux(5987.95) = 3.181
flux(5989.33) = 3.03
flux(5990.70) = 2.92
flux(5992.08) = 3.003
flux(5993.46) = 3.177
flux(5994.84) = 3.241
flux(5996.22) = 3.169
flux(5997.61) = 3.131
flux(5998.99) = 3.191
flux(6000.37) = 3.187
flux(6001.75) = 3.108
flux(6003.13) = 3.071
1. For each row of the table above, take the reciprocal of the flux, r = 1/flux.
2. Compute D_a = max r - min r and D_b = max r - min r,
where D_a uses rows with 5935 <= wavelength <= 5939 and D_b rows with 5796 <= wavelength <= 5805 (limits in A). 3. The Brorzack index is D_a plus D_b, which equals 0.010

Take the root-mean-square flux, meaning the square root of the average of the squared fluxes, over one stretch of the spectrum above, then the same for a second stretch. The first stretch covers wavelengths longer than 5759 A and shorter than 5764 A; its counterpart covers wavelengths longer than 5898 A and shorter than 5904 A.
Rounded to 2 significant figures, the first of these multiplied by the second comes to 9.3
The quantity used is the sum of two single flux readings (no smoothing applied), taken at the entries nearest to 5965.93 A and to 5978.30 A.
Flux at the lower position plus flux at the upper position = 6.39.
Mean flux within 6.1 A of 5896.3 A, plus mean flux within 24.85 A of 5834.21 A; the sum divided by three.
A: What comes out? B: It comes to 1.92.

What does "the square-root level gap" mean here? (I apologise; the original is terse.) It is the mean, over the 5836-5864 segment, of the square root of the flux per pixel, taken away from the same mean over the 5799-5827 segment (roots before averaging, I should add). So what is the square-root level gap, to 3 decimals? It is 0.015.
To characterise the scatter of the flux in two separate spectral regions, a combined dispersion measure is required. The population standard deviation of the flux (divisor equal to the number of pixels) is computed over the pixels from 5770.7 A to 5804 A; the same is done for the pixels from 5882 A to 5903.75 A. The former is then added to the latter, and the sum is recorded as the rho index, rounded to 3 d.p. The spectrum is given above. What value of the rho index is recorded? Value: 0.328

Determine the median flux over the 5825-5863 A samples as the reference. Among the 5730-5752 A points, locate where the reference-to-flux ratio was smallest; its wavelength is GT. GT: 5740.87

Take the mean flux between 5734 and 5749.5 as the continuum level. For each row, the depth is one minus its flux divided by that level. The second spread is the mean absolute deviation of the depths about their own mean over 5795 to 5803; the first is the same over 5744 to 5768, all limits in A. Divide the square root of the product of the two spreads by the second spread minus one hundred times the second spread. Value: -0.015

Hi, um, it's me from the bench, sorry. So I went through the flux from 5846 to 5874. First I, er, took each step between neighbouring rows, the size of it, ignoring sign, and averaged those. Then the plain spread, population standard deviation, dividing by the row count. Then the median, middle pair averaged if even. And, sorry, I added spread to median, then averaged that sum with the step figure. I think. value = 1.62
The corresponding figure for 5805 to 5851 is 1.68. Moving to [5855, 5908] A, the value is 1.68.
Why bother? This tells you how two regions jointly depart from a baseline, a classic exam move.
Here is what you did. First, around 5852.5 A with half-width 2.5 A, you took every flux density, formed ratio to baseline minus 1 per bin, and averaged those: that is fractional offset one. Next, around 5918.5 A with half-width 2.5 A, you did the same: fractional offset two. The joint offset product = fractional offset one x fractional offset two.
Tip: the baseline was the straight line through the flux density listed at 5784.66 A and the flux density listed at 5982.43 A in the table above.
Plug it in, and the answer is 0.0046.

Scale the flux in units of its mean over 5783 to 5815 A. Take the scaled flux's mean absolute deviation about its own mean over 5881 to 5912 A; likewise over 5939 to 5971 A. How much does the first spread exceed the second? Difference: 0.07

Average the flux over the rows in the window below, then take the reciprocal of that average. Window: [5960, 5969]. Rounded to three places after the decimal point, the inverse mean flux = 0.310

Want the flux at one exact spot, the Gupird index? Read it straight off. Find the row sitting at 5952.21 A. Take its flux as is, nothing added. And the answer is 3.164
